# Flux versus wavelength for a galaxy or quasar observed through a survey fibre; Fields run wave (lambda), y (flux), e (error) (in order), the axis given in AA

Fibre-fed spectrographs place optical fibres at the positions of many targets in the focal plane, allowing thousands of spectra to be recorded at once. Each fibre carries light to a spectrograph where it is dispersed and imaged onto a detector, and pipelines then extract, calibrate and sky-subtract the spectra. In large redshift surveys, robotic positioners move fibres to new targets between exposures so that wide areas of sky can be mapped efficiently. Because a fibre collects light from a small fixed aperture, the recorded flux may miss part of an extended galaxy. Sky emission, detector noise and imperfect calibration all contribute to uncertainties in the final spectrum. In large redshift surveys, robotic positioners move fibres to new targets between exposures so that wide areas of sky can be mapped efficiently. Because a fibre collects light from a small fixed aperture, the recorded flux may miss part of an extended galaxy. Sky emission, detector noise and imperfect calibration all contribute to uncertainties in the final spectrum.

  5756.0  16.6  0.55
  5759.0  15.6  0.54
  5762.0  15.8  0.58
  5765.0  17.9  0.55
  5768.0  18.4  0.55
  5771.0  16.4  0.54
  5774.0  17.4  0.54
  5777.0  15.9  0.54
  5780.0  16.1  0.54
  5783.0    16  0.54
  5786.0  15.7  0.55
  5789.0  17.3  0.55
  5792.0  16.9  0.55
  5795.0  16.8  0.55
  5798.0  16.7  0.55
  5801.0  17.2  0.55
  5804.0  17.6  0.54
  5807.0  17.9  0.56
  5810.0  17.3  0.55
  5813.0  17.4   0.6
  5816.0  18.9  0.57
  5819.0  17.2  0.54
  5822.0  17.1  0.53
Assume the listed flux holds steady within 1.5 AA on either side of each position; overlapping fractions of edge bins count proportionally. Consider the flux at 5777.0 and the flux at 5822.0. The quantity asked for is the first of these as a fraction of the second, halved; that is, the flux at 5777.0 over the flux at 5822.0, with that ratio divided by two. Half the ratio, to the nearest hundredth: 0.46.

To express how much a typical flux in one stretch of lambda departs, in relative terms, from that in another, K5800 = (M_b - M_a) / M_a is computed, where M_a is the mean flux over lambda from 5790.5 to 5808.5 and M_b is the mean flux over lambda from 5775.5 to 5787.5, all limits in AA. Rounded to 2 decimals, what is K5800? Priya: -0.07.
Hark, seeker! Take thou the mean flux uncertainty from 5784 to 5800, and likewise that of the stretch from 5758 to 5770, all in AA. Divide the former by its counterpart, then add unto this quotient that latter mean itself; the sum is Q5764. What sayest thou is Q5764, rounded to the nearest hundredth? 1.55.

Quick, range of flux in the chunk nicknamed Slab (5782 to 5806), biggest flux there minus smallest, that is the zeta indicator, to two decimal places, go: 1.90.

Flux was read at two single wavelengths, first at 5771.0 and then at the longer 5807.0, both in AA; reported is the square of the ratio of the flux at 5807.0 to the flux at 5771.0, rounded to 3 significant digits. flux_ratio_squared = 1.19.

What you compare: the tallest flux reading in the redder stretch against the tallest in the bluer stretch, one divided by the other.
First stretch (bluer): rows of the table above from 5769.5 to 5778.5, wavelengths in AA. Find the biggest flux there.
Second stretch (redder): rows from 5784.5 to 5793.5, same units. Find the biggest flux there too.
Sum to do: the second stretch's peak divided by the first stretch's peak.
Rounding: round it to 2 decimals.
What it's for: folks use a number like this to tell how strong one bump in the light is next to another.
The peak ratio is 0.99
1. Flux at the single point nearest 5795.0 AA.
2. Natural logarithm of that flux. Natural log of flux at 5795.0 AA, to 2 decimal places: 2.82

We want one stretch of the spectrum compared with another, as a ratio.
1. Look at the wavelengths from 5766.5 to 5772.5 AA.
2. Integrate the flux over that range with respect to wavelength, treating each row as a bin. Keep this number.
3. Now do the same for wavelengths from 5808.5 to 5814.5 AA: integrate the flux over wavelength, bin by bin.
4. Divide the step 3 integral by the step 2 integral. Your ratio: 1.00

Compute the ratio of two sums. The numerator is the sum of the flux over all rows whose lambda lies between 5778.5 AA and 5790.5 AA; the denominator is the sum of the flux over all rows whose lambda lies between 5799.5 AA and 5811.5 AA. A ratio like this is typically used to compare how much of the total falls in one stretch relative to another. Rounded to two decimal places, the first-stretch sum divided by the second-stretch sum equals 0.93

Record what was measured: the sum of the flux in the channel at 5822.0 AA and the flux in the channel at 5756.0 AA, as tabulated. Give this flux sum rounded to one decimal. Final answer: 33.7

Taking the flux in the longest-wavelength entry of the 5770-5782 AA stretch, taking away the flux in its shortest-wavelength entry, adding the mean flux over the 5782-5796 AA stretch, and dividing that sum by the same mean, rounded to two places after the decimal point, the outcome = 0.98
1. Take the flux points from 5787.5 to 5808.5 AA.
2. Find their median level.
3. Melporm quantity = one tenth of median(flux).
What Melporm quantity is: 1.72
